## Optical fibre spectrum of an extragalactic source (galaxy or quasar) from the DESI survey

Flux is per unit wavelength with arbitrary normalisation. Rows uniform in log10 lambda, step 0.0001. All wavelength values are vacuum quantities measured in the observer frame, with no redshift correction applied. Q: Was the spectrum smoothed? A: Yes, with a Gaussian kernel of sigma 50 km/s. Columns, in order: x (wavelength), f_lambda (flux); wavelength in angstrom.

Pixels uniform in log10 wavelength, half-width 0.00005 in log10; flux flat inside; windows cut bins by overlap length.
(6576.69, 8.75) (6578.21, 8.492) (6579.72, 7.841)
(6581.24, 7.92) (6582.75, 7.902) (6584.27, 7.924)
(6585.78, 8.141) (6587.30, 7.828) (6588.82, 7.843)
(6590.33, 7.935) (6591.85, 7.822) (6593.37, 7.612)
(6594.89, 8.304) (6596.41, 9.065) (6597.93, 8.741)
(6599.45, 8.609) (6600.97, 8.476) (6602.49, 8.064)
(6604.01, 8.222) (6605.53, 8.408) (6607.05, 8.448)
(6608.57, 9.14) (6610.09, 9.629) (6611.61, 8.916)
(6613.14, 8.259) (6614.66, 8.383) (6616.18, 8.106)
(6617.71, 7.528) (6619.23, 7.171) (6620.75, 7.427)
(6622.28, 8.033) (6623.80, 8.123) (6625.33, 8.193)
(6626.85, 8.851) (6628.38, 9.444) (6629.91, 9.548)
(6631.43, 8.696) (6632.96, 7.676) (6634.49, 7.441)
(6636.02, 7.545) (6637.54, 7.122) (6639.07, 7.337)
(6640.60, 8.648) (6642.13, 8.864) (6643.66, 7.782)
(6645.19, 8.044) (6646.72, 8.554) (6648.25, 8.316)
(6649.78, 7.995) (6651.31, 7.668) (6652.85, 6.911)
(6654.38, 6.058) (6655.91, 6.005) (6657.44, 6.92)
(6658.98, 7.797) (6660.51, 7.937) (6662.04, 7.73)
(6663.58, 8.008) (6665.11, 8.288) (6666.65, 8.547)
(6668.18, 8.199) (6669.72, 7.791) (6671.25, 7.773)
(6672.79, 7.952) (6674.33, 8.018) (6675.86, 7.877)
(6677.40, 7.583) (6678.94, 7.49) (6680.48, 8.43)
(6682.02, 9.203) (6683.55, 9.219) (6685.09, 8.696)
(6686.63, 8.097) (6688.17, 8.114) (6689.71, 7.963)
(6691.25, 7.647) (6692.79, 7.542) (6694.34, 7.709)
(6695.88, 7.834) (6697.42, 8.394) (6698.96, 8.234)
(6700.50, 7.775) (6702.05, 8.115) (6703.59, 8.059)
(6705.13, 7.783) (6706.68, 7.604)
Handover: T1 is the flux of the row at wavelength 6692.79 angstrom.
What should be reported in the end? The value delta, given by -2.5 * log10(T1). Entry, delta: -2.19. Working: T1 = 7.542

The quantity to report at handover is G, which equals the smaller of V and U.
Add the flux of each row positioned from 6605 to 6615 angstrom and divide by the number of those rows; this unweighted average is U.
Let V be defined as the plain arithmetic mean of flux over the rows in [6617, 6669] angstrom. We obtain 7.89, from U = 8.74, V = 7.89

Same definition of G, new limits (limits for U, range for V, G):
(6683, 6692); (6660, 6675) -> 8.02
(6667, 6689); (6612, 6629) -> 8.14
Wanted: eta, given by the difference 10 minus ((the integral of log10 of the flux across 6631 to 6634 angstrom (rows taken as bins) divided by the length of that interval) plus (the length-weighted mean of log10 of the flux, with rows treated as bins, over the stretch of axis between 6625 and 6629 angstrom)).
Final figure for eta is 8.15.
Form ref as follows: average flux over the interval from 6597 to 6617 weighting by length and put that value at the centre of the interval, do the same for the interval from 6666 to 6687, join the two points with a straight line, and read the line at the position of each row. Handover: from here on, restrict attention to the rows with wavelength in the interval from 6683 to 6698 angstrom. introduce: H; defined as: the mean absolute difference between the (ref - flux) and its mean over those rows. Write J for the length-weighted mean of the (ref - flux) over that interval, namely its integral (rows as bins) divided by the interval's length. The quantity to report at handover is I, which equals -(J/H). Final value -0.1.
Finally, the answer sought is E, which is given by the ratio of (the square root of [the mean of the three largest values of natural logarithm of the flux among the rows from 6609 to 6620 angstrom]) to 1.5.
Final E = 0.987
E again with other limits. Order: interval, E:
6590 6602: 0.983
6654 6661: 0.947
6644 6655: 0.970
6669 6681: 0.965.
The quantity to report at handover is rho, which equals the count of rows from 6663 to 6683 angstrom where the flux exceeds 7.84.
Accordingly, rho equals 9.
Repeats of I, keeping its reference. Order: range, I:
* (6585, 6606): -1.2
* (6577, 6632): -0.6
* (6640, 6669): -0.9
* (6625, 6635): 0.2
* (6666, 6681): -1.0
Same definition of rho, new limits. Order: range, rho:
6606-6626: 10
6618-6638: 7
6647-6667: 6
